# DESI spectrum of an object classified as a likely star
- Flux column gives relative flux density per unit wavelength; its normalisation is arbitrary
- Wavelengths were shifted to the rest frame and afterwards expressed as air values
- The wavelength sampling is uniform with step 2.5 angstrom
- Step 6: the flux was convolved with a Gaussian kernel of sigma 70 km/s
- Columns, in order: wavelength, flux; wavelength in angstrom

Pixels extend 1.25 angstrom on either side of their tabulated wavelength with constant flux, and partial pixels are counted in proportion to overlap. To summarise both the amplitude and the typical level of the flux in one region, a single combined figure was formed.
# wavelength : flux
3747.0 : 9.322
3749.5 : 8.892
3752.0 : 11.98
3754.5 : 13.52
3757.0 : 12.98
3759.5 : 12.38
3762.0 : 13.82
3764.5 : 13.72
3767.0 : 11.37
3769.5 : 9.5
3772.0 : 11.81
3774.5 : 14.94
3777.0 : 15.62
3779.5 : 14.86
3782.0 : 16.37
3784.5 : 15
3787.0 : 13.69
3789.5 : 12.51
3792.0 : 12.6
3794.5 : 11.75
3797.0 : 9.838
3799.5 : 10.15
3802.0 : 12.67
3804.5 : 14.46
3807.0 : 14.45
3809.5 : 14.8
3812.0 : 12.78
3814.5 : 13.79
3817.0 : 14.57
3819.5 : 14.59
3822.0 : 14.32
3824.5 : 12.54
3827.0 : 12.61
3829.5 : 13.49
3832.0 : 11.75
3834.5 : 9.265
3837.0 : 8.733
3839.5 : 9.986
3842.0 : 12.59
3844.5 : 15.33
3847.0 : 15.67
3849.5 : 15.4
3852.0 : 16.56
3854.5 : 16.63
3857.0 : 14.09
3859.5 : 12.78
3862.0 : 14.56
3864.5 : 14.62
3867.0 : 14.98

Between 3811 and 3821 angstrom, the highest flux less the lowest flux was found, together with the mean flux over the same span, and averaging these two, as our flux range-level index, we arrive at 7.9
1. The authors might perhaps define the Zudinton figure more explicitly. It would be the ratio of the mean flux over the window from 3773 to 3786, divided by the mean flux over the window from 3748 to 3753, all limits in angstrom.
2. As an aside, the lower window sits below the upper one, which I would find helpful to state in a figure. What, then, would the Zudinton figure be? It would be 1.5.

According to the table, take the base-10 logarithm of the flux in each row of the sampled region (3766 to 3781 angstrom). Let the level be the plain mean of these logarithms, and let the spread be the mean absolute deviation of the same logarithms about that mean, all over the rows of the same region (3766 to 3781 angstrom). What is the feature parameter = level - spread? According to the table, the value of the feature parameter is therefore 1.04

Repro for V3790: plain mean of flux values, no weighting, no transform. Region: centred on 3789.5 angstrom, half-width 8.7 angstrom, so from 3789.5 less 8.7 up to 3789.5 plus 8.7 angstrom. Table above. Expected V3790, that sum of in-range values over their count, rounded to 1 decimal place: 13.1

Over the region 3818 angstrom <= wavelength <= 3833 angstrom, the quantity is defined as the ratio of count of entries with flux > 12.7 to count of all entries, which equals 0.50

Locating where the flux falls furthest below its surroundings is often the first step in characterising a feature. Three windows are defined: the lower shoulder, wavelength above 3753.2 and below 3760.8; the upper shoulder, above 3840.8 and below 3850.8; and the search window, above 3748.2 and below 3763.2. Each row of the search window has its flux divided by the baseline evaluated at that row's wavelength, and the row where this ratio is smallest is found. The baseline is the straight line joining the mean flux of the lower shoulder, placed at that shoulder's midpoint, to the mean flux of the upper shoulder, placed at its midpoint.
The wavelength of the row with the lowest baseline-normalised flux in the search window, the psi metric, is 3749.5 angstrom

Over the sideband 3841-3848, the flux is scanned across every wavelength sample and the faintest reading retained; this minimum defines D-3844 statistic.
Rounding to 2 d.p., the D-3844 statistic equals 12.59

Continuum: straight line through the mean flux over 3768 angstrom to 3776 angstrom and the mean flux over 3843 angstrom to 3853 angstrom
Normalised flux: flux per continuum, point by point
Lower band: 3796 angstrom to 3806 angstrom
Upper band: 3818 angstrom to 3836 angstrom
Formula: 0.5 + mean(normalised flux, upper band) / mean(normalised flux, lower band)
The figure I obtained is 1.5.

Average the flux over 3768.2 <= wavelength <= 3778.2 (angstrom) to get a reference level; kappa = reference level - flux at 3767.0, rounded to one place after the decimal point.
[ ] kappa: 1.6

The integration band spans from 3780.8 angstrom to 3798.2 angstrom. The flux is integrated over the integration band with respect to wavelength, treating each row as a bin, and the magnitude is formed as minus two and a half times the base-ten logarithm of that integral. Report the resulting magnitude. -5.90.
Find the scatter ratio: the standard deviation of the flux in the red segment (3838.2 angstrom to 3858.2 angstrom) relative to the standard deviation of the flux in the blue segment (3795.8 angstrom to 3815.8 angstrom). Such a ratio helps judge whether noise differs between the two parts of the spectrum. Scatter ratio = 1.17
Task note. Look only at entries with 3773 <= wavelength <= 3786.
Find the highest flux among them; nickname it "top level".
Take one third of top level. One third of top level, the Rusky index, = 5.5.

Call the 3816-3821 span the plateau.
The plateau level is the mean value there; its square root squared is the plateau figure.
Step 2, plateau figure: 15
